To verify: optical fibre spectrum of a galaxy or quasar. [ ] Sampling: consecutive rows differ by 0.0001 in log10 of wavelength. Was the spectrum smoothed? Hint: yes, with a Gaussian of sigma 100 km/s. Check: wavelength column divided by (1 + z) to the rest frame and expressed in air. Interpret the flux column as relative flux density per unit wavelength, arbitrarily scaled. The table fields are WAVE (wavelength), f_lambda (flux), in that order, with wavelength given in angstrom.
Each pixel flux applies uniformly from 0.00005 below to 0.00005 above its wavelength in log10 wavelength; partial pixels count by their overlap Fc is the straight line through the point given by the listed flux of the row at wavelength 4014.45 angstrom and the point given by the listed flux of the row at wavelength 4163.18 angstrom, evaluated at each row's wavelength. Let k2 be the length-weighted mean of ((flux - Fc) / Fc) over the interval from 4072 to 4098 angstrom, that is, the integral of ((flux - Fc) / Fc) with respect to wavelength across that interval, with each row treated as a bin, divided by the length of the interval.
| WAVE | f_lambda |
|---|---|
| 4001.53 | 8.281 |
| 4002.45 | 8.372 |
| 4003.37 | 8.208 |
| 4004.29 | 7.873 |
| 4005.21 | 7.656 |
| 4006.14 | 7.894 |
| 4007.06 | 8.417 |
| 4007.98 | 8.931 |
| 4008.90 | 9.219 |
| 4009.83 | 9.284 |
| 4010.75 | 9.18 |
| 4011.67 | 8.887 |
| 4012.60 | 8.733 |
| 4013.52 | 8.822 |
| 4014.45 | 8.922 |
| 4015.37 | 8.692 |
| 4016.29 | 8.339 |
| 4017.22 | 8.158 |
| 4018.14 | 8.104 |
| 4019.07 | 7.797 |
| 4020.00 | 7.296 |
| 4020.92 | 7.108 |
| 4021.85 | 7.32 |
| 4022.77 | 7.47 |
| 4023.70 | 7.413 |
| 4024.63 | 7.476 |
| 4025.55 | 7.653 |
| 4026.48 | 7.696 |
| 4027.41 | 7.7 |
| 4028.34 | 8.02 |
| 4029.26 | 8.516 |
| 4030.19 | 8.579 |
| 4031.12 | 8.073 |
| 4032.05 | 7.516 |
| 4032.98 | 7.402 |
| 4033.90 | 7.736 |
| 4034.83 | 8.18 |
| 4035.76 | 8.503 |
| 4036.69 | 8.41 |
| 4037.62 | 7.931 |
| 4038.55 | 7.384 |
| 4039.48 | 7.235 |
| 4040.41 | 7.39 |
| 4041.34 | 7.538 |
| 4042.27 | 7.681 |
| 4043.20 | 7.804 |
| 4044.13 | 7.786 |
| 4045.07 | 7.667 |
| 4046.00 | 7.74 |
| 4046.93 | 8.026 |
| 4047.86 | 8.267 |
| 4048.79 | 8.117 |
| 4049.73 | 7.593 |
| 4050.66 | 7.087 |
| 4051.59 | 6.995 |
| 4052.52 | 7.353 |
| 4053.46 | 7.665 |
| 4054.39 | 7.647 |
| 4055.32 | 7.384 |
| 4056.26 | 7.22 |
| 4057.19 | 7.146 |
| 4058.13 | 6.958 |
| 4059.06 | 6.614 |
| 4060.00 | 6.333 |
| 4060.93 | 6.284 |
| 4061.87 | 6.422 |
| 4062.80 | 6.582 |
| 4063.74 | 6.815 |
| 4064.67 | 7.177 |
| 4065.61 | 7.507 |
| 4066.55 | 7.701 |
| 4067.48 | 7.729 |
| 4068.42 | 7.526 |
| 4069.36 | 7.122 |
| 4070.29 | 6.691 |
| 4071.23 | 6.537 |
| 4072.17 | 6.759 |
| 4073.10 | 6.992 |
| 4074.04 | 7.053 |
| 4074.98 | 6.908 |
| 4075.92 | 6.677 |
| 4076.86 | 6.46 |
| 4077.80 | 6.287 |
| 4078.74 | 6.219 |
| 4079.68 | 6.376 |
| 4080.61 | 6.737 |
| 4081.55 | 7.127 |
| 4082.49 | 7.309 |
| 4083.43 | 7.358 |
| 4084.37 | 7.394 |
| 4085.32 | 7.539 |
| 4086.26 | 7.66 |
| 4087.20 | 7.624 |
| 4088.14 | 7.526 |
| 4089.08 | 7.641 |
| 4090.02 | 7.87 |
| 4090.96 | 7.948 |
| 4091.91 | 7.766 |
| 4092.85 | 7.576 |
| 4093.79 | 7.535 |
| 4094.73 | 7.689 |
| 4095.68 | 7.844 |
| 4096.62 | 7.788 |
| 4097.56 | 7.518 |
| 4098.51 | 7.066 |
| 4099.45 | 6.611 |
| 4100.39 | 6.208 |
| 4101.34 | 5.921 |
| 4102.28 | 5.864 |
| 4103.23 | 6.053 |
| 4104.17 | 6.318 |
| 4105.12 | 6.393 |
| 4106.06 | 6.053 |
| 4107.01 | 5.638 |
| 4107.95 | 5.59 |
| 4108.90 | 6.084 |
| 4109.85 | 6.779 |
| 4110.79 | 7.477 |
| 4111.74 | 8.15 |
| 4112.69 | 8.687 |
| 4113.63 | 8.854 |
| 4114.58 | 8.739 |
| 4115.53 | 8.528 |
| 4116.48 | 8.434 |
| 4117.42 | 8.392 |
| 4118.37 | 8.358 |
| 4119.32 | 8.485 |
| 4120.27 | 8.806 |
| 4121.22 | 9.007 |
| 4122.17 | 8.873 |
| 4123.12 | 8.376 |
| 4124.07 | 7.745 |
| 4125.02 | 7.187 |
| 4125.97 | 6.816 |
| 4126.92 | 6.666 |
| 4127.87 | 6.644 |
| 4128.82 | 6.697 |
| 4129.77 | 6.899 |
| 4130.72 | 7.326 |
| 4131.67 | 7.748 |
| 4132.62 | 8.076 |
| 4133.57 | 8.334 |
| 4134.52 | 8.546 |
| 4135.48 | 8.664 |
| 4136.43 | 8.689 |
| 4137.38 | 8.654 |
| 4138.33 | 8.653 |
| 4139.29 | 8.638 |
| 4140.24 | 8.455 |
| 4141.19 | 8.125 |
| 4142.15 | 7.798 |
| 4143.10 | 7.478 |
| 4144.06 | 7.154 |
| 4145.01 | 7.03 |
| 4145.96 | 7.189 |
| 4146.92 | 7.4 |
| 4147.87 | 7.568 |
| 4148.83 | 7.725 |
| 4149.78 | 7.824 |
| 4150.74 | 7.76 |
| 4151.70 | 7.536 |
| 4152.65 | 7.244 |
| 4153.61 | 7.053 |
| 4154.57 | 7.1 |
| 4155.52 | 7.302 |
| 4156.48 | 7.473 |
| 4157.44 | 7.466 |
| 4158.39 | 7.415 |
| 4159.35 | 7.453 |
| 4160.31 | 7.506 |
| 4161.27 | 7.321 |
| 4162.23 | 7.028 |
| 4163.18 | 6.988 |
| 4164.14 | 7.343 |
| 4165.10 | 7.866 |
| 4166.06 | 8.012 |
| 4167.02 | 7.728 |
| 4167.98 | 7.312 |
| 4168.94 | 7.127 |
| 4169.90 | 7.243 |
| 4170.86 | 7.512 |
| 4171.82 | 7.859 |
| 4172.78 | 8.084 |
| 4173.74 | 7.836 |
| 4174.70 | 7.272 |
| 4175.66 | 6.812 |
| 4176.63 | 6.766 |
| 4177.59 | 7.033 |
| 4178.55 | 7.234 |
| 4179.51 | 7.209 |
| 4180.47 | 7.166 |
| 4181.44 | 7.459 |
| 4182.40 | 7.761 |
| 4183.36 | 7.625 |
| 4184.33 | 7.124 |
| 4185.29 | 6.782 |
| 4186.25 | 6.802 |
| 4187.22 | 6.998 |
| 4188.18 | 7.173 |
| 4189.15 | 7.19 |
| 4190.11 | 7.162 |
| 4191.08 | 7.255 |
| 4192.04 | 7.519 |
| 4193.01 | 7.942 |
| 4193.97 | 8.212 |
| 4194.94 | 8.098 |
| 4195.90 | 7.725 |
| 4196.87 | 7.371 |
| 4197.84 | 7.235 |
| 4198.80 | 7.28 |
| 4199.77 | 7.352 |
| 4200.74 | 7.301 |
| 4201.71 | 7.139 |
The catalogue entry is -0.09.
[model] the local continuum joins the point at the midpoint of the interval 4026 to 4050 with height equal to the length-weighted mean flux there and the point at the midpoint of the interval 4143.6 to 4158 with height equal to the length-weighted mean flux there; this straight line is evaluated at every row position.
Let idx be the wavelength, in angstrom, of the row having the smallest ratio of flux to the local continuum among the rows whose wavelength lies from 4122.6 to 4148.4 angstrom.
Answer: 4127.87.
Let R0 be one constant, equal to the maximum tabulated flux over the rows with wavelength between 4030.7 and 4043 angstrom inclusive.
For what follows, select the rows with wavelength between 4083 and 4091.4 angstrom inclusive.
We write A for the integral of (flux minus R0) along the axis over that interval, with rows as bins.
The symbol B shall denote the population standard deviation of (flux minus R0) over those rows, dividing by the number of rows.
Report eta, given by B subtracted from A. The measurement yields -7.6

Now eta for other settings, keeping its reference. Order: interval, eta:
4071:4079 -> -14.9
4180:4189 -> -12.0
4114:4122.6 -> 0.8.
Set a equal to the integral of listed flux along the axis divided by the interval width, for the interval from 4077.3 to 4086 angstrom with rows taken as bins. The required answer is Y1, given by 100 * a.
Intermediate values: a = 6.9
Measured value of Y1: 694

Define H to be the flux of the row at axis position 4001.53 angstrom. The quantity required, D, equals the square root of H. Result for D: 2.88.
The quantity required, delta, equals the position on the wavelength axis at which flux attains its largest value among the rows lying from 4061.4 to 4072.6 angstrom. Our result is 4067.48 angstrom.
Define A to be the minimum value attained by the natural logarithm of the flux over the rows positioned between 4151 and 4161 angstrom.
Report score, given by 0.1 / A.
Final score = 0.0512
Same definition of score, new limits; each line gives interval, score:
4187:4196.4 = 0.0514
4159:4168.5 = 0.0514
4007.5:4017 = 0.0471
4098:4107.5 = 0.0578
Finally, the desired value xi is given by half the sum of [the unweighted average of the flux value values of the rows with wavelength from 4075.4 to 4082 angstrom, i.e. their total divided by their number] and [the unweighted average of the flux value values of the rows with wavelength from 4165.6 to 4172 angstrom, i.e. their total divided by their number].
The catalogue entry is 7.0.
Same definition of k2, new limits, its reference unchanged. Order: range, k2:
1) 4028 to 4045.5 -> -0.09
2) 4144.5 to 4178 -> 0.06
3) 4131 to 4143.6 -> 0.13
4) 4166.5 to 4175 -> 0.10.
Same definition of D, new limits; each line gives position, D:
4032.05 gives 2.74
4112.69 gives 2.95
